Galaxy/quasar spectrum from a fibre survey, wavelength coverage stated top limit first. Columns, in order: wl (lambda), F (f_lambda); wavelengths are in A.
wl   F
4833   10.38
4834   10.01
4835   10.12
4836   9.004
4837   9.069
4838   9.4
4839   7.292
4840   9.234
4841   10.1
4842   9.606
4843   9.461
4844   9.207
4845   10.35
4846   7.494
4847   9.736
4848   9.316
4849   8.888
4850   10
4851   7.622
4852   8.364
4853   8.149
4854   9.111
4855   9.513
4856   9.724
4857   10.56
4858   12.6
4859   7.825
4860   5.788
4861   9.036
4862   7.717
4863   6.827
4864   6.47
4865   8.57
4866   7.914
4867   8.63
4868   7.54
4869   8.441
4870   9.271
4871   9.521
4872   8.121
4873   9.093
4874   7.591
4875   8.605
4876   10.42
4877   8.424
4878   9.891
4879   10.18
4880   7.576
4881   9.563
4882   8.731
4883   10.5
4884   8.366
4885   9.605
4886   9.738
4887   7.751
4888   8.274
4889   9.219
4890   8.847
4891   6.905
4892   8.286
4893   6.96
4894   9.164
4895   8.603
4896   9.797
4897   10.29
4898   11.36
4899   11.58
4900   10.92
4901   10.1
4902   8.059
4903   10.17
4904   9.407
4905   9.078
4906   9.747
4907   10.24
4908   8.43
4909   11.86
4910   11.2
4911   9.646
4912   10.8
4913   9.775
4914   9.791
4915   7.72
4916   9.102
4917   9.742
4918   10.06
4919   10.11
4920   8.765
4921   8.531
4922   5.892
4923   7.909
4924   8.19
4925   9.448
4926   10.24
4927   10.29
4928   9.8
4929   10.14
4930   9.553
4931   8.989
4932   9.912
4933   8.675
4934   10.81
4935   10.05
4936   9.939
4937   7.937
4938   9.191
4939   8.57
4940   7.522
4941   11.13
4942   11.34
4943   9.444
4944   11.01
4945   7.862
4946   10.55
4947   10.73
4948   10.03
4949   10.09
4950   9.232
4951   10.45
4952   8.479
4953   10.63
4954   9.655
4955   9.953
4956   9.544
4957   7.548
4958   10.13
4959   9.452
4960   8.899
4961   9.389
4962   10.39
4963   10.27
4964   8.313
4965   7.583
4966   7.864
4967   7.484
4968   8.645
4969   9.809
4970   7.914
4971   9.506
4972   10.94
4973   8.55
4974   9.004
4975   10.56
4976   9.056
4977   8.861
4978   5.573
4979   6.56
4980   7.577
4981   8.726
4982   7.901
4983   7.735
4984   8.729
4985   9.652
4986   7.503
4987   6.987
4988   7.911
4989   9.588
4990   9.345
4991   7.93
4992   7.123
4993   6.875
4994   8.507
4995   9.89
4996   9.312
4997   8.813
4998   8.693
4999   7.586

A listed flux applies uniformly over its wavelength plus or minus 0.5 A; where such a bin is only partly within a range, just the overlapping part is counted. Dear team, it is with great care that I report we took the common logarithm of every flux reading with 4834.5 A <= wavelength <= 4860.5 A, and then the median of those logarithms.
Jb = 0.967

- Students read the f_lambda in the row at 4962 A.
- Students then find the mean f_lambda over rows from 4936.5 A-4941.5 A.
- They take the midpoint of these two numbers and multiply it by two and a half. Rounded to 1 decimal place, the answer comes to 24.1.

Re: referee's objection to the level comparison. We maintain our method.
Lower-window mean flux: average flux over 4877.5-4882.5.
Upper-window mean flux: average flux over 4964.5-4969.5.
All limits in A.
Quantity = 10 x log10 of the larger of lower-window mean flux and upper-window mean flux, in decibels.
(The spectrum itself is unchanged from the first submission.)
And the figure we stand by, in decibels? 9.63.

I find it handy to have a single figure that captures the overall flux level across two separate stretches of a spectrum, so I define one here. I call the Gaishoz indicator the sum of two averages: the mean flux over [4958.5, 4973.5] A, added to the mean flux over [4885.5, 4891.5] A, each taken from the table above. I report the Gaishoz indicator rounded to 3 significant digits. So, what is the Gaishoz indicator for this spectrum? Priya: 17.5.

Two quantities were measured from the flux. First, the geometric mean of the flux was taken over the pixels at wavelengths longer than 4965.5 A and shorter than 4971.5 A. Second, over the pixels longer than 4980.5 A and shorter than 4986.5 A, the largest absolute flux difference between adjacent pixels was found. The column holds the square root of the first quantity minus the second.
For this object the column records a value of 0.77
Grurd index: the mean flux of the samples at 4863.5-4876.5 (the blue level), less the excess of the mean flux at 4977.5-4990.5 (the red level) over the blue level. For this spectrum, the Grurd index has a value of 9.0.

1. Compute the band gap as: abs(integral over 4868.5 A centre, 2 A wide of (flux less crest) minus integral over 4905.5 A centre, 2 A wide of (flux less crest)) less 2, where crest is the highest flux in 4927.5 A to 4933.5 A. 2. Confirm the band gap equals 0.8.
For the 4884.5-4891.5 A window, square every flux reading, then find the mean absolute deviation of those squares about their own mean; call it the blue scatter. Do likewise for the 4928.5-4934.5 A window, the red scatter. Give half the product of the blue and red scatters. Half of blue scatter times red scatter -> 83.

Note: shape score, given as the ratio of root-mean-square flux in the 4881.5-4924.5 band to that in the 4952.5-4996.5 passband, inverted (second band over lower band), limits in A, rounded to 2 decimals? 0.94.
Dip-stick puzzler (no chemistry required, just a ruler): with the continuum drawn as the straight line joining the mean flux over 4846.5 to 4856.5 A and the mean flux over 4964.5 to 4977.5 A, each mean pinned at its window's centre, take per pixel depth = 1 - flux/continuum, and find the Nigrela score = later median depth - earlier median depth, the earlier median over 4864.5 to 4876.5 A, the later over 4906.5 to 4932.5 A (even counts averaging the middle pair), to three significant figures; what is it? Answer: -0.136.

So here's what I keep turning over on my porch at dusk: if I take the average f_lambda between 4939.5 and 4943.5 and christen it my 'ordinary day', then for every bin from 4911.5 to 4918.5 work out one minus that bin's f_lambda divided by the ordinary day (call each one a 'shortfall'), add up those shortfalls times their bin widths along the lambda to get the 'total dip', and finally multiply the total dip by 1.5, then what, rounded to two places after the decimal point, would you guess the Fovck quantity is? 0.31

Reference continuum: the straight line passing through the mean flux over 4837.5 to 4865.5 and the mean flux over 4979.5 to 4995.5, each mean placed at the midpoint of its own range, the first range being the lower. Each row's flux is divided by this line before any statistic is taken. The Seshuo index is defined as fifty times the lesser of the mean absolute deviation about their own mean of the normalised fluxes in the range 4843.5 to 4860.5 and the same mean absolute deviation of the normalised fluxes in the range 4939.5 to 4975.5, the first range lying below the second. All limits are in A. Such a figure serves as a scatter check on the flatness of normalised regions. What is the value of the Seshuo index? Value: 5.7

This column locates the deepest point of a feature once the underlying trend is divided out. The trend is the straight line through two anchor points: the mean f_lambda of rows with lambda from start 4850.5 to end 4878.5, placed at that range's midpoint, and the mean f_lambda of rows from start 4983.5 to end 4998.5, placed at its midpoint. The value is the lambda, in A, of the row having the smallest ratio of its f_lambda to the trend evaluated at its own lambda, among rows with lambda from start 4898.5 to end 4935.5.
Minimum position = 4922 A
